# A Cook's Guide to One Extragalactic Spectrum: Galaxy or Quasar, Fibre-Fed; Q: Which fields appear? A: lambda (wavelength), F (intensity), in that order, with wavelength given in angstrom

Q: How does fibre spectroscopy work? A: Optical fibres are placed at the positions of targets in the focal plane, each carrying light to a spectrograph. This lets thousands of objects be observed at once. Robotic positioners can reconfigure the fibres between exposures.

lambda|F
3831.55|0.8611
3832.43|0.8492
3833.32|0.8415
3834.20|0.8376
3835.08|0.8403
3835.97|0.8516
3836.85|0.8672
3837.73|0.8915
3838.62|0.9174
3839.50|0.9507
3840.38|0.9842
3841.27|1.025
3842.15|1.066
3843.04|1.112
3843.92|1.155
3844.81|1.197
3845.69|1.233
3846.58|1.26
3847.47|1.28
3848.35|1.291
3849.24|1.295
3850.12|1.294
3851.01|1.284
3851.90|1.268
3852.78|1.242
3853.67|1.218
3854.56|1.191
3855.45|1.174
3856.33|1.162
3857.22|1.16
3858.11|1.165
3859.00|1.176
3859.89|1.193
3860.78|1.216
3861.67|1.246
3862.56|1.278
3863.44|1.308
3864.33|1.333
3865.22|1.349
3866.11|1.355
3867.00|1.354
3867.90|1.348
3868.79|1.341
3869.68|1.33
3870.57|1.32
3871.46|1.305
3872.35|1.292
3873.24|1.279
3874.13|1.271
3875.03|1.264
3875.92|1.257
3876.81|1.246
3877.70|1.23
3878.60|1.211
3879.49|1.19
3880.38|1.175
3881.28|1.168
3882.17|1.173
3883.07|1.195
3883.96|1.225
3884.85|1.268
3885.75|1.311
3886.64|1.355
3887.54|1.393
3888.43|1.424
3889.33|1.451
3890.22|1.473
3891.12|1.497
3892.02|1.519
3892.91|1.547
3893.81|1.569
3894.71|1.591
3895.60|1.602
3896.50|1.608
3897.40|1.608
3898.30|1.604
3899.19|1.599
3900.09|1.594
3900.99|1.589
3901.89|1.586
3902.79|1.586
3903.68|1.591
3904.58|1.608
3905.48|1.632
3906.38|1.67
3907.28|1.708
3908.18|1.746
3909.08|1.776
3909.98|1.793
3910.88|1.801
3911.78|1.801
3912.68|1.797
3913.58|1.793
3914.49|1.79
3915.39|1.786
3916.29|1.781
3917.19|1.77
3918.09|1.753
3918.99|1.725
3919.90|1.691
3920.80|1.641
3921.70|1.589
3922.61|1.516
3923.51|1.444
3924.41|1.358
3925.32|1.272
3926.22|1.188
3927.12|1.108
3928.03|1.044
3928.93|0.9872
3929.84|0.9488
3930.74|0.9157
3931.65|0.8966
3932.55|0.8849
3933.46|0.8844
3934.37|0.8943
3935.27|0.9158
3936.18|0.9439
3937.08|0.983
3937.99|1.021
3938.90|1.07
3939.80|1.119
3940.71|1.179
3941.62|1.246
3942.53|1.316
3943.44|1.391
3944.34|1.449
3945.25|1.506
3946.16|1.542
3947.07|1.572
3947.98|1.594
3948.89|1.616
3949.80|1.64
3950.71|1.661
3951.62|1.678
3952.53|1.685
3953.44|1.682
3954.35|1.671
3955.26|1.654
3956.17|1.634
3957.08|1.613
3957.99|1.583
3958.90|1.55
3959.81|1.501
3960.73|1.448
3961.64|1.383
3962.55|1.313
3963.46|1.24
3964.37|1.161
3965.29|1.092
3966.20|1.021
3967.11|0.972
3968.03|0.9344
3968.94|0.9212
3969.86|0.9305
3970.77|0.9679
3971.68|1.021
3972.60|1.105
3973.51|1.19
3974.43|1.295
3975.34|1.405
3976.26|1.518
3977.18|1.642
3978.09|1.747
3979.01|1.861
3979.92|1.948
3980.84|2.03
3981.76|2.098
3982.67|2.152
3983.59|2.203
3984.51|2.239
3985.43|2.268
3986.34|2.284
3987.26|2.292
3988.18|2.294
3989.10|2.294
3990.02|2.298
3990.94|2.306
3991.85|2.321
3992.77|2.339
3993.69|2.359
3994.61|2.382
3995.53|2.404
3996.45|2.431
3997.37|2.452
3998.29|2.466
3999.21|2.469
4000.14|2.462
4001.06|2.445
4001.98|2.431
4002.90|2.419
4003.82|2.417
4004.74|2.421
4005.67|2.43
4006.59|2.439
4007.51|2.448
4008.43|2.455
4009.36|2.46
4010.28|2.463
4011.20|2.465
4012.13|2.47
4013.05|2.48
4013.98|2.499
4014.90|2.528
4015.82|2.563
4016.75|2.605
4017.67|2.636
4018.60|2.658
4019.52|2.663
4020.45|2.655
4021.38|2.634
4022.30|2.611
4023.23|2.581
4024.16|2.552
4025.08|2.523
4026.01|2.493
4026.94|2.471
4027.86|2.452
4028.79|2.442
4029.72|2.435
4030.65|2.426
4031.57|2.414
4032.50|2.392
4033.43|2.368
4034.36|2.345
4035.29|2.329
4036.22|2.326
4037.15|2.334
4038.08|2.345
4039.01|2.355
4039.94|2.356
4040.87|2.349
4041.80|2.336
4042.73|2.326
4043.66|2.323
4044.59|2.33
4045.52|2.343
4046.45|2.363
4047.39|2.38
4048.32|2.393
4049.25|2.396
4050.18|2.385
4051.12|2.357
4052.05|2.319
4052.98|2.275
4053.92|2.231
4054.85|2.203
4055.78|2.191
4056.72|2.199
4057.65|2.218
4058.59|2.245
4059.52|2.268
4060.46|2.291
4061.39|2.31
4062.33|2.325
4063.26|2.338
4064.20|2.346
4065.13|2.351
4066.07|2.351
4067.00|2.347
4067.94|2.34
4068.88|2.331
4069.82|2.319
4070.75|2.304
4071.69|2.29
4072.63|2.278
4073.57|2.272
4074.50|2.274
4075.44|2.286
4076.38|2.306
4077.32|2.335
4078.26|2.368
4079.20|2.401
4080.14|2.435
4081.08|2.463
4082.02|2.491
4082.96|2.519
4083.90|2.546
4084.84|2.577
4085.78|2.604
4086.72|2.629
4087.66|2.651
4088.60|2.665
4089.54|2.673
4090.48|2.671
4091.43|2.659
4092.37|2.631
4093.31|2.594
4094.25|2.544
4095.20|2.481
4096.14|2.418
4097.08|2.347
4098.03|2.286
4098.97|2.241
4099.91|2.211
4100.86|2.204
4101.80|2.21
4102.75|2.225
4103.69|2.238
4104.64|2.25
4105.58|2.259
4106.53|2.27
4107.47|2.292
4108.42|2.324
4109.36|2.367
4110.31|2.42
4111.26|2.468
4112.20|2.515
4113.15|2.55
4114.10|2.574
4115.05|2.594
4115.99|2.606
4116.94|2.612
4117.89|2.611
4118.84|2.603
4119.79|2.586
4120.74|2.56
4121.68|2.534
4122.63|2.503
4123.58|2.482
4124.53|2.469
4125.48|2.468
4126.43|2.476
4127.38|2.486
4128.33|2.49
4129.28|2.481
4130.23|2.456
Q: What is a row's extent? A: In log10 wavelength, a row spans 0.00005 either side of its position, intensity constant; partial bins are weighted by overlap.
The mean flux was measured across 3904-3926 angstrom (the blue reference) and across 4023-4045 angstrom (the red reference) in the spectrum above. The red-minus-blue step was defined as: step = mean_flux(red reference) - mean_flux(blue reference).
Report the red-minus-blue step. 0.7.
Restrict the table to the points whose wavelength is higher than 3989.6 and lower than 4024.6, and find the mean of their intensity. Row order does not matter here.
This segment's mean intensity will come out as 2.5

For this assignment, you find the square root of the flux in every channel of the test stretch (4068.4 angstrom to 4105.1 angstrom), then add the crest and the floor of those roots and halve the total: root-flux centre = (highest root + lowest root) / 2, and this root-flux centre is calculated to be 1.56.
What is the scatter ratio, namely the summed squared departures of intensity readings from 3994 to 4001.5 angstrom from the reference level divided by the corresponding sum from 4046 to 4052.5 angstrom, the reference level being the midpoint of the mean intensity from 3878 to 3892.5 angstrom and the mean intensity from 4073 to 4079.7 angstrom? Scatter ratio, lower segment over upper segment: 1.4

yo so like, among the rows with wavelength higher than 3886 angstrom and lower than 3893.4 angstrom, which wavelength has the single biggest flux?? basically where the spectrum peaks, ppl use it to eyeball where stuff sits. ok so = 3892.91 angstrom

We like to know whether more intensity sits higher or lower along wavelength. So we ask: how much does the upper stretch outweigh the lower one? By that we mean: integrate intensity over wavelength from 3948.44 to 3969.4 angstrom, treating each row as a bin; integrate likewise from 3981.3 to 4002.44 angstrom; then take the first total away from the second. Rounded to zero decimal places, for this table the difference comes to 20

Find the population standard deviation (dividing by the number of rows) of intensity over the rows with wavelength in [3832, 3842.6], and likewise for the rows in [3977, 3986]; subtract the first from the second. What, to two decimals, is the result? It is 0.13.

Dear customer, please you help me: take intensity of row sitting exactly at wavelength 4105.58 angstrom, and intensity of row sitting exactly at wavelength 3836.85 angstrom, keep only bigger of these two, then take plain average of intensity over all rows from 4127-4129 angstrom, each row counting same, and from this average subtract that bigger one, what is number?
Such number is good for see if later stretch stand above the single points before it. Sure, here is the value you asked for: 0.23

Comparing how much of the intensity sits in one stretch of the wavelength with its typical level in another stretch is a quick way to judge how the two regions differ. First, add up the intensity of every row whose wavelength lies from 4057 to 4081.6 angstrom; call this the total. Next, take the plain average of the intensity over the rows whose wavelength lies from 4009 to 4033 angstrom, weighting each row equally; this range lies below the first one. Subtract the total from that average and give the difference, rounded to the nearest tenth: -57.9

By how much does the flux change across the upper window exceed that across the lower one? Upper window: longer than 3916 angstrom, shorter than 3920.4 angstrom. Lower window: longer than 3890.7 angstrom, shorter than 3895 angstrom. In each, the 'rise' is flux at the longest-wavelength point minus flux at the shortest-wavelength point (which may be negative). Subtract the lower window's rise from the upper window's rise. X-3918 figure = -0.18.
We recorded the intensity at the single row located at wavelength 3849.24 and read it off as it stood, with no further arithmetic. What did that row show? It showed 1.295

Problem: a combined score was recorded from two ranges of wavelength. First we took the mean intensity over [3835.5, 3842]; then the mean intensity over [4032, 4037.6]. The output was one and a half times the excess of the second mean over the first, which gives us 2.1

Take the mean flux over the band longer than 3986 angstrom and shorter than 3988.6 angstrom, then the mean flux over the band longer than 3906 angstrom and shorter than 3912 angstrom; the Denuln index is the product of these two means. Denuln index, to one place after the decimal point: 4.0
